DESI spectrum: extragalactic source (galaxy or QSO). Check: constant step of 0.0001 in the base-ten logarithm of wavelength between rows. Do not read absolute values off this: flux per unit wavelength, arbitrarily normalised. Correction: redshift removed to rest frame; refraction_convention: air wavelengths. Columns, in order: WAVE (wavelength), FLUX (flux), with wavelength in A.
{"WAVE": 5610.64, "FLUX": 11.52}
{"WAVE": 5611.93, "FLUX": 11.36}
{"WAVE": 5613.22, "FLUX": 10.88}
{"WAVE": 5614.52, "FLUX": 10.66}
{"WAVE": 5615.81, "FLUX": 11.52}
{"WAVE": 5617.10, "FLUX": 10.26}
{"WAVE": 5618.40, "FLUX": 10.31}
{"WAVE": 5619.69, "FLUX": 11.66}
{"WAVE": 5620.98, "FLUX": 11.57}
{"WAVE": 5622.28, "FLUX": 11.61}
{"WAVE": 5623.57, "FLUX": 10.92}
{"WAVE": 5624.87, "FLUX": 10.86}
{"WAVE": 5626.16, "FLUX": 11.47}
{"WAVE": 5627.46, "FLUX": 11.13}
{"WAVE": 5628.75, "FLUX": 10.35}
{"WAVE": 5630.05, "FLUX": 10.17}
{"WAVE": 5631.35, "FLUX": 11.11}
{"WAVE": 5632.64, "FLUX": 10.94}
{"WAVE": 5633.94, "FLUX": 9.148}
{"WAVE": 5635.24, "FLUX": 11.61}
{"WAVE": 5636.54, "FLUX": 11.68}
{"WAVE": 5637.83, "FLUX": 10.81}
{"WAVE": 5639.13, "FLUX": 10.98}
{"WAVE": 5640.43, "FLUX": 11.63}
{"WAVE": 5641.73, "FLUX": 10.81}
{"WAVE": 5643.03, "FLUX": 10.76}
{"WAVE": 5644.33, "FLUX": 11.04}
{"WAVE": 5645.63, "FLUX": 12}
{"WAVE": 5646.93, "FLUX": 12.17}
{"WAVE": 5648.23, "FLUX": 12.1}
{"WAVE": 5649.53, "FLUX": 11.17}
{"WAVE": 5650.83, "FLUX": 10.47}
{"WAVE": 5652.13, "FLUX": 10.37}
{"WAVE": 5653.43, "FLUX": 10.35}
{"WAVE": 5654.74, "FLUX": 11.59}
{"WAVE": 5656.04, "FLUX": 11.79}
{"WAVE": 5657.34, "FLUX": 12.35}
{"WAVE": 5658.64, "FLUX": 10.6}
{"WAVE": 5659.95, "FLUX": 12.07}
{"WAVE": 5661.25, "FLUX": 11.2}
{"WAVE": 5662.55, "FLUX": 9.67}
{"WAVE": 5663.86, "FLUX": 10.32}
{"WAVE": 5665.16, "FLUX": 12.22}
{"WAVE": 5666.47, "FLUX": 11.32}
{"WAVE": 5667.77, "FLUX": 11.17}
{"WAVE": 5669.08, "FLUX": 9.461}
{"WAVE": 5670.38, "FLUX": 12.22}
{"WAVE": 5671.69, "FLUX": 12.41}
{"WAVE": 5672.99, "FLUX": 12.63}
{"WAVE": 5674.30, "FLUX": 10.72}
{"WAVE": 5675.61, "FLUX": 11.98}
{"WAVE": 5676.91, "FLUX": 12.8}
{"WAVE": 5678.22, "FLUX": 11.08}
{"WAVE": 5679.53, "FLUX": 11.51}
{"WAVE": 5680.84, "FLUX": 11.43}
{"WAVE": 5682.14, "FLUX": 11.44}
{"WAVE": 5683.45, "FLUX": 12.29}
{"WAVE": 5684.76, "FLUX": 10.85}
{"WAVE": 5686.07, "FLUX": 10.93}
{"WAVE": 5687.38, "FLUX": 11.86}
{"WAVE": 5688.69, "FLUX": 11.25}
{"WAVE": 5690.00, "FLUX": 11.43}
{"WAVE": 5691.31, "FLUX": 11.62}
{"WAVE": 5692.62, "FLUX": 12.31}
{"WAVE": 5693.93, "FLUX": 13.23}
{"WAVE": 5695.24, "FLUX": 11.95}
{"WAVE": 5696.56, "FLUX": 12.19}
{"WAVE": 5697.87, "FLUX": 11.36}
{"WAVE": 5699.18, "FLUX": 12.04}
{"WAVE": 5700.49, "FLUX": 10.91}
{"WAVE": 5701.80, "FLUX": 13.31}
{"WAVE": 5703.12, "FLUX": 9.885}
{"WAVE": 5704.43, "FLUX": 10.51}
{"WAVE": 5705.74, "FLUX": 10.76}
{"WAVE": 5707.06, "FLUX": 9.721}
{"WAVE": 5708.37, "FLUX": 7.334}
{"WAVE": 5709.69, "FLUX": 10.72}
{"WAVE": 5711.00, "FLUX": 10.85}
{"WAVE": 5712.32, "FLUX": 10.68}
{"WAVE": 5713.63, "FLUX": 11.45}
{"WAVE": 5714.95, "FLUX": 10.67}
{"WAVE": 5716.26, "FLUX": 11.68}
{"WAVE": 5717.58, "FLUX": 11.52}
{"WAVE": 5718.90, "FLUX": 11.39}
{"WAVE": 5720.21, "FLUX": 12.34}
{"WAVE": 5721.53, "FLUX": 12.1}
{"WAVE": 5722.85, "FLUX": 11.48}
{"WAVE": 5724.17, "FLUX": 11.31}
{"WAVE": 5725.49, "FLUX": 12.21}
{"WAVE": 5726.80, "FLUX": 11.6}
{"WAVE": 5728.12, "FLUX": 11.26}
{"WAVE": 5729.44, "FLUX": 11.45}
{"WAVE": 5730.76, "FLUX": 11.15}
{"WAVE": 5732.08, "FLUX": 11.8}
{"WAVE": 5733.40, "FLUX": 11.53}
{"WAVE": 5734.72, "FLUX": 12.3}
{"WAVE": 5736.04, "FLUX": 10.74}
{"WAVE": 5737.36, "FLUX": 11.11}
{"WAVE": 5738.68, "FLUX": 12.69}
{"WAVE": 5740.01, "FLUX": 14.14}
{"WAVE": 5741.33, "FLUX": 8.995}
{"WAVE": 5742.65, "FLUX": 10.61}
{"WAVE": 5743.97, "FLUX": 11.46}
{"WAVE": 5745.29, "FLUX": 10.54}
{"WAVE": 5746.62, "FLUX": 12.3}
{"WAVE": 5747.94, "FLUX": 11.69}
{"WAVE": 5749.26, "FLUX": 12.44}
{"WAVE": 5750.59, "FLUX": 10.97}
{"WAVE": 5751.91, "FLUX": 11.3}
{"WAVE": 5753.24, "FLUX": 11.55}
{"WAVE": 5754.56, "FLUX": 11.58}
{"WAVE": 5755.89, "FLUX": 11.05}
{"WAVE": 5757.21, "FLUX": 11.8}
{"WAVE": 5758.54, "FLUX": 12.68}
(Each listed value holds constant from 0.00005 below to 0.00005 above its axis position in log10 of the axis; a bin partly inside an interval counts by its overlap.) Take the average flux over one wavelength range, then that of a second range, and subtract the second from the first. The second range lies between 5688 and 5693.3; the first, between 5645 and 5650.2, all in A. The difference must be 0.2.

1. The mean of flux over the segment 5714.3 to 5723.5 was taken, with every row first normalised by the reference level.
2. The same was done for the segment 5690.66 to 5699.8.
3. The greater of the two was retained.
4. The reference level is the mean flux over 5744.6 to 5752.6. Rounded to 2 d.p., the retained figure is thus 1.05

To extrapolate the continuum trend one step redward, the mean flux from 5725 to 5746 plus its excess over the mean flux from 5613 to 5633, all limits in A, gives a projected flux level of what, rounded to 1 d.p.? 12.0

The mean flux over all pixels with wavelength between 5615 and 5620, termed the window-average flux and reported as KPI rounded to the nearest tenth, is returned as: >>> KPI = 10.9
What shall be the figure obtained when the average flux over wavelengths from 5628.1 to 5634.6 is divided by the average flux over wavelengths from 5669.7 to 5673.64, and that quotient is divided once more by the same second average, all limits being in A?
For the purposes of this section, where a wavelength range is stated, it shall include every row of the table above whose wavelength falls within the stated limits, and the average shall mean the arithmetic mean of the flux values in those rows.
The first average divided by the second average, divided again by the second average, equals 0.067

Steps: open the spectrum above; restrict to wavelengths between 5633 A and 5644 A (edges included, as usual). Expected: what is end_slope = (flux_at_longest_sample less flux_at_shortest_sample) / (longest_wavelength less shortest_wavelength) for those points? 0.18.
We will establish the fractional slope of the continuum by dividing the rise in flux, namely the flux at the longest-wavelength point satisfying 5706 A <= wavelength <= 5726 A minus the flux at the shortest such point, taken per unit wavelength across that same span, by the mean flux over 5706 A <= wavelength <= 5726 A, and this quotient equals 0.012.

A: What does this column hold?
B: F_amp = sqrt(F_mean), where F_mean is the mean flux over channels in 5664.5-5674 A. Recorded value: 3.41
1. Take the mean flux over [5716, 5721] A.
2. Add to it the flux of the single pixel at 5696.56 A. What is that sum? 23.9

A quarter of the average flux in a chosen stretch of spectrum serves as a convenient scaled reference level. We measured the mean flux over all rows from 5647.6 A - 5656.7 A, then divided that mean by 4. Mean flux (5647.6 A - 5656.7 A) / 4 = 2.78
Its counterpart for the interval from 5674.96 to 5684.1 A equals 2.95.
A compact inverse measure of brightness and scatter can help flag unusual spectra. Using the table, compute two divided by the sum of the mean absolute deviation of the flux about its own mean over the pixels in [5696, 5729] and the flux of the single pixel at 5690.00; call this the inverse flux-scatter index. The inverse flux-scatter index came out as 0.164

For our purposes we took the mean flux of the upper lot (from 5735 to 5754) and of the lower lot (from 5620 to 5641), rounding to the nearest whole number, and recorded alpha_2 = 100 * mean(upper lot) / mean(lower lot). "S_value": 104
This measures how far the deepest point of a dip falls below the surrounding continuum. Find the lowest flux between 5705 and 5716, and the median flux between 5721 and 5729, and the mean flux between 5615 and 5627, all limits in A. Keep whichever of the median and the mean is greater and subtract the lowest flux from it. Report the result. 4.2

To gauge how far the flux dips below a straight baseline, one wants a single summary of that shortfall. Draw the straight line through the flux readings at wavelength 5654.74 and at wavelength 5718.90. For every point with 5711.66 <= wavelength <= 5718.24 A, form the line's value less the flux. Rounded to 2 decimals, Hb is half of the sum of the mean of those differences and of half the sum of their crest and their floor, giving 0.21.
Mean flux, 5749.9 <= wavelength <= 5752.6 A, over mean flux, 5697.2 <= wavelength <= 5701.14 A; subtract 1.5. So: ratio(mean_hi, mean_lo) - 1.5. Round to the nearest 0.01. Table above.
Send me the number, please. -0.53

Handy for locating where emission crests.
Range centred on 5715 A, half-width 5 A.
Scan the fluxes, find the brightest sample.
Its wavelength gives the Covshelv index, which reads 5716.26 A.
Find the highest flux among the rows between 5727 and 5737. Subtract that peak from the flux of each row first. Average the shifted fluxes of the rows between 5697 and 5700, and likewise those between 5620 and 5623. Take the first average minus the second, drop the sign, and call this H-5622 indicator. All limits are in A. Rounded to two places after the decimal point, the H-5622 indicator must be 0.11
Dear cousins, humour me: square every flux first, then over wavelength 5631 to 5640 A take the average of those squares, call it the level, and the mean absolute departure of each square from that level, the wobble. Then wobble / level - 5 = -4.91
